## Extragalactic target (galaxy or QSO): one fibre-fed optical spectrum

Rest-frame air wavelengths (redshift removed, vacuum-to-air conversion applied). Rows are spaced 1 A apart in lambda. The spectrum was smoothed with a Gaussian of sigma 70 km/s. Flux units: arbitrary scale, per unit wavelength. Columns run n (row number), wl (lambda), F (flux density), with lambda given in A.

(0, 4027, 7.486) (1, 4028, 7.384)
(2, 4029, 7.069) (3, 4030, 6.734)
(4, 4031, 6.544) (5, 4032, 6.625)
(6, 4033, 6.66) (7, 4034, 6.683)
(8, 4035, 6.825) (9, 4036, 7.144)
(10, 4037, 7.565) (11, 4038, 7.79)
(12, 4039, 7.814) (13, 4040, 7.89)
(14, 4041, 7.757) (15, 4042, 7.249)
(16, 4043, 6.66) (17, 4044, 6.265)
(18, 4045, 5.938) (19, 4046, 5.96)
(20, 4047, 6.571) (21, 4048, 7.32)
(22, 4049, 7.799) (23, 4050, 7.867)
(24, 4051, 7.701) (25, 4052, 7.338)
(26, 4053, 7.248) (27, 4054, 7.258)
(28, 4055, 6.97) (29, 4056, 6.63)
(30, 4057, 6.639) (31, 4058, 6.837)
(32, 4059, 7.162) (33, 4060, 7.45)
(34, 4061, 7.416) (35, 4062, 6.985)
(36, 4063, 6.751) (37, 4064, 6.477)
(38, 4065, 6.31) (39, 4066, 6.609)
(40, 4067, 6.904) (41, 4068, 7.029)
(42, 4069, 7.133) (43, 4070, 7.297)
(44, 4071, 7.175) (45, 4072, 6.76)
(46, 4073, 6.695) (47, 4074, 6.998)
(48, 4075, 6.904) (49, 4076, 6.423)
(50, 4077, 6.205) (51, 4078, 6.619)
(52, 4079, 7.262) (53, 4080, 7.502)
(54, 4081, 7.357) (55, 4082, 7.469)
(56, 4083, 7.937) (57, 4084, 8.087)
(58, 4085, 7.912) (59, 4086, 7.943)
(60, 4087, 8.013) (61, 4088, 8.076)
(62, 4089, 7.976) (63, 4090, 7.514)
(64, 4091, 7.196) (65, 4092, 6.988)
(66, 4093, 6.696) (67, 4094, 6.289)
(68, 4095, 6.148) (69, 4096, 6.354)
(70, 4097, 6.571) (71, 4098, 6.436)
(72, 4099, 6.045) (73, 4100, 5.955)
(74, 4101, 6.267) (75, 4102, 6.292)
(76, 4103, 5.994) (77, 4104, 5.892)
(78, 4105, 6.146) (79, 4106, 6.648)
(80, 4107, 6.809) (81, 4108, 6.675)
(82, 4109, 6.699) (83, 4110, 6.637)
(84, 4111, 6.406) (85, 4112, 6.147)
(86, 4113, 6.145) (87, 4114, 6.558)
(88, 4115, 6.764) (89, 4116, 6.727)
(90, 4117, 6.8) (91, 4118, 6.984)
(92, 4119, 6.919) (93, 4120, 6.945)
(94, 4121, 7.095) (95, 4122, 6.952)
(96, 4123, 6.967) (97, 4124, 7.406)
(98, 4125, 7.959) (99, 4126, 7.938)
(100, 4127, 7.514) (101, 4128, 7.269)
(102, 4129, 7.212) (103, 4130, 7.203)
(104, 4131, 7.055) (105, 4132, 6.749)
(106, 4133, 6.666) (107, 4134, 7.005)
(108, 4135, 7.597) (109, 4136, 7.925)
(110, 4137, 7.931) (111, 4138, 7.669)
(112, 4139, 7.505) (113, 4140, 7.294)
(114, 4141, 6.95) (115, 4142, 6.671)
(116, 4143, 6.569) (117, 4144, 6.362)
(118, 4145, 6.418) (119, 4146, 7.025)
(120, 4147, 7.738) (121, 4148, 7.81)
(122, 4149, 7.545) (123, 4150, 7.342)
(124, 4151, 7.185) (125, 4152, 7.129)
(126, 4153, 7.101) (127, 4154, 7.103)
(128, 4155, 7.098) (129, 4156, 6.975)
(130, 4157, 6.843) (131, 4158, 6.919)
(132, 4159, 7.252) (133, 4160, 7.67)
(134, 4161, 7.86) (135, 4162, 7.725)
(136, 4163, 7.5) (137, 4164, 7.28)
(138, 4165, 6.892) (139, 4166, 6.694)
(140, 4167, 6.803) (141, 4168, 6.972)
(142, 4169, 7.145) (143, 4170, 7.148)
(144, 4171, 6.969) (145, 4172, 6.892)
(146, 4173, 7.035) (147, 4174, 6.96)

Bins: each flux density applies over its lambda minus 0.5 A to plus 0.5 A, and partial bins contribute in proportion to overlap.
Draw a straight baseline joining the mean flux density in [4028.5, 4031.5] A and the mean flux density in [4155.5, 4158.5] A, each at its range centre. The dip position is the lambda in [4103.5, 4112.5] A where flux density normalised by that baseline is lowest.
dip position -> 4104 A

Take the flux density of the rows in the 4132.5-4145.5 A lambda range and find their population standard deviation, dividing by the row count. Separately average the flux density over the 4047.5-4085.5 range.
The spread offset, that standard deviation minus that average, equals -6.57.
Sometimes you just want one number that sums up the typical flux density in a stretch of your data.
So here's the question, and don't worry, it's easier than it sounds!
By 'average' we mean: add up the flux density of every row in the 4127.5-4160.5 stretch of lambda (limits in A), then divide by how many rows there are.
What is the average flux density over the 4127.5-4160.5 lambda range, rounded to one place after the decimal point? 7.2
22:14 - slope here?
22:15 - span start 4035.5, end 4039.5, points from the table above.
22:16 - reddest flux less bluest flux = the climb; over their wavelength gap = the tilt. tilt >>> 0.22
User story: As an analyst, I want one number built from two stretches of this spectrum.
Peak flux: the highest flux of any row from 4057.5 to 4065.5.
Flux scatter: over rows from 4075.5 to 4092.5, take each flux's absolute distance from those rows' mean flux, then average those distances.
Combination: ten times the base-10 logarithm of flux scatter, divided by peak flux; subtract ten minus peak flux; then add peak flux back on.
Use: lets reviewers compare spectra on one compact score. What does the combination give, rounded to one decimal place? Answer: 4.5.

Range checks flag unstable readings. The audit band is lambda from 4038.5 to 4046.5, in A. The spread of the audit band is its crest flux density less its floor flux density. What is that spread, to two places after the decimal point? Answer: 1.95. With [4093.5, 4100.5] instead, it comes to 0.62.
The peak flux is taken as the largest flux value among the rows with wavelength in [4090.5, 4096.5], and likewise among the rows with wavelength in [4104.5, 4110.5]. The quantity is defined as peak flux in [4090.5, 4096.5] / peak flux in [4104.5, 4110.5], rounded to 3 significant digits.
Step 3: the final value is 1.06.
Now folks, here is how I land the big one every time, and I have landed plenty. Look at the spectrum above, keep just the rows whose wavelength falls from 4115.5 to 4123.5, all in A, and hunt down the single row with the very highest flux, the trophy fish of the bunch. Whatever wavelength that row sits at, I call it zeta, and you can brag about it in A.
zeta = 4121 A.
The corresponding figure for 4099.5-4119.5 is 4118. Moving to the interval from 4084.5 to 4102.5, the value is 4088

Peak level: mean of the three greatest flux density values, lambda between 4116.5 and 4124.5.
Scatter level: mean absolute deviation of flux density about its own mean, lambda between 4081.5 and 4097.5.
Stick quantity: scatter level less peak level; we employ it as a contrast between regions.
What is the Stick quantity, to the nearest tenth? -6.5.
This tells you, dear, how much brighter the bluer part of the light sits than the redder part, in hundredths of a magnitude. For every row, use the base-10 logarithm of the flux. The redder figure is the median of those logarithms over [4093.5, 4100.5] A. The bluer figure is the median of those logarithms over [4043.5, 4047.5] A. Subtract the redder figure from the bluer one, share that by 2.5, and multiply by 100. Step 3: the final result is 0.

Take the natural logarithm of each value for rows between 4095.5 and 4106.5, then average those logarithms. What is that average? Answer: 1.83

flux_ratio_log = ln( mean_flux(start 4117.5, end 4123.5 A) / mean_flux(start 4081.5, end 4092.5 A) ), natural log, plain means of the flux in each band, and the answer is -0.10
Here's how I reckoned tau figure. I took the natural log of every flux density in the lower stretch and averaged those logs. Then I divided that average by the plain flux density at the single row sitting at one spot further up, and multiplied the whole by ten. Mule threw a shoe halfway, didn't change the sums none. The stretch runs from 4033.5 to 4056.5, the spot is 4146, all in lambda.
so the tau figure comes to 2.79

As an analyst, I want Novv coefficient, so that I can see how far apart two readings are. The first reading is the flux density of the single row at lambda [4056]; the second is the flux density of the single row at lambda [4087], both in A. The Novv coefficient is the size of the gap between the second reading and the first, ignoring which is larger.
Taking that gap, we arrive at 1.4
